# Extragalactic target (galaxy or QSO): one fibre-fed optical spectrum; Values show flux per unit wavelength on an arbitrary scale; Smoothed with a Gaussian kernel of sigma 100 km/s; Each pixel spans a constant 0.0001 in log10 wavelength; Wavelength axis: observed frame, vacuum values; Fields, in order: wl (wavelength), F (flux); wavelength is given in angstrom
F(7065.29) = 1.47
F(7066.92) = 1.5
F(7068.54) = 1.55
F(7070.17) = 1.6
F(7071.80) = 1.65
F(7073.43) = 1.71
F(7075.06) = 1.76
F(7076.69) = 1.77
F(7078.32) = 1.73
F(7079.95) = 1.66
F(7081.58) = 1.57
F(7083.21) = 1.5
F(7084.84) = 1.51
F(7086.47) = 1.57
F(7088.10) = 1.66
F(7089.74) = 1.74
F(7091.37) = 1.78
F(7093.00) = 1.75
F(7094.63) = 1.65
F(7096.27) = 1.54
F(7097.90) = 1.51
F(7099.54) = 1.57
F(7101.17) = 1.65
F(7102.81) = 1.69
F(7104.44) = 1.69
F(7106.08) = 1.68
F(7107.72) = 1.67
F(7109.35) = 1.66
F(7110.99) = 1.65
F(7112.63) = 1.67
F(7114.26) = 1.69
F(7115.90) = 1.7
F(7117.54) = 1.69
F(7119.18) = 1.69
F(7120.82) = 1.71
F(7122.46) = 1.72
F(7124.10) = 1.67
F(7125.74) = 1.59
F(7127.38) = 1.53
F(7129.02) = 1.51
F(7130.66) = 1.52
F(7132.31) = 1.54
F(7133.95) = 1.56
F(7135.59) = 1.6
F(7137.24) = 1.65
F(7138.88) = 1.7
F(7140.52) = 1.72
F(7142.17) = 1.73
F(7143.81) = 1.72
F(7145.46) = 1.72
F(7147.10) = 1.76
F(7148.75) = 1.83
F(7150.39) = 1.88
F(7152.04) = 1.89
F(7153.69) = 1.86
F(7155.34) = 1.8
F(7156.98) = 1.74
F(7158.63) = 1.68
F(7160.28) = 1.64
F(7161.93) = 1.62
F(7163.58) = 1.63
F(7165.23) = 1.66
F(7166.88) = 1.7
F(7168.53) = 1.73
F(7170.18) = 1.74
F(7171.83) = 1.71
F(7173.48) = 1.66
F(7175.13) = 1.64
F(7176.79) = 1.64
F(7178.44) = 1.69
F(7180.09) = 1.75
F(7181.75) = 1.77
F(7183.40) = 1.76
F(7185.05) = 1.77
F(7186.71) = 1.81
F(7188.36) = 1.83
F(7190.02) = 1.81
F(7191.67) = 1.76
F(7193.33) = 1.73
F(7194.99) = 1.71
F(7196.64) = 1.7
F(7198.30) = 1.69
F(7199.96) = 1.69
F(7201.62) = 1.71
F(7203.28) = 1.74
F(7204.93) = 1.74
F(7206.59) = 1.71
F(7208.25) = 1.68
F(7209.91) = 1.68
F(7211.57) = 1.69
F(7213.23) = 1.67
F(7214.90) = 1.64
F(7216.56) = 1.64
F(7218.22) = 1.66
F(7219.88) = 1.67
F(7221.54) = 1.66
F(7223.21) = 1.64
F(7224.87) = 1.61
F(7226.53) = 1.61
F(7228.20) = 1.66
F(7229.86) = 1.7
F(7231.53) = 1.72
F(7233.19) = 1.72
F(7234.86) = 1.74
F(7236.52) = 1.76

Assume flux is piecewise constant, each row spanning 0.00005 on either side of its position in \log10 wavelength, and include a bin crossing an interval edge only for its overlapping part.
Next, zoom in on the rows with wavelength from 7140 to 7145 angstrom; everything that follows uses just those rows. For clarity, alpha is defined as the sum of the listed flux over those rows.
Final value 5.2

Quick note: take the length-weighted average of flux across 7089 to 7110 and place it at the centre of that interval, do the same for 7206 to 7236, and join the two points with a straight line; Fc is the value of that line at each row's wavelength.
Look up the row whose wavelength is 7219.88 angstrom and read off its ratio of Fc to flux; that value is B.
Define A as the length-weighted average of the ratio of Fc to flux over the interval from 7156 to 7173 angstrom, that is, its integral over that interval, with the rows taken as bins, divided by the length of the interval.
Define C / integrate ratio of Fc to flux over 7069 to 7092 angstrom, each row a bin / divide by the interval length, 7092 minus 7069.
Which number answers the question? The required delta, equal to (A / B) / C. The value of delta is 0.98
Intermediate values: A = 0.99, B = 1.00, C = 1.00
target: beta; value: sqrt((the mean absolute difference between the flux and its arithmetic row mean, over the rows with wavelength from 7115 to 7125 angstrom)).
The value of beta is 0.12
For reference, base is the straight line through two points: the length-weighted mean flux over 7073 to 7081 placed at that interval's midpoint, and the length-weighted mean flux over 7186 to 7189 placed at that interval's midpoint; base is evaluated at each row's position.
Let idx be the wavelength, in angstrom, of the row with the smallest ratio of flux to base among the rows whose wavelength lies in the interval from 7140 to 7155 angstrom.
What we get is 7145.46 angstrom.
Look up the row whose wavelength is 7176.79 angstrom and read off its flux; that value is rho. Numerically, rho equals 1.64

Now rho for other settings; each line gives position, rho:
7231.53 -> 1.72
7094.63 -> 1.65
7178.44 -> 1.69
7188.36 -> 1.83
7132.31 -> 1.54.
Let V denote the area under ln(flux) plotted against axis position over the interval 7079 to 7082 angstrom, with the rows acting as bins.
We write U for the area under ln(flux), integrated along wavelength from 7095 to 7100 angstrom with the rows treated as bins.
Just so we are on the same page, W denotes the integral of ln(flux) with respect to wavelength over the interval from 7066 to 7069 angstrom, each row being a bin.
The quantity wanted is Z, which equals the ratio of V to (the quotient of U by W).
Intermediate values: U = 2.18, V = 1.5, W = 1.3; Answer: 0.8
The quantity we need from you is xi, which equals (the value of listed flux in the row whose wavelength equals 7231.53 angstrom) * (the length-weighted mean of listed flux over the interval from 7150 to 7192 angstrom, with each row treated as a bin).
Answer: 2.99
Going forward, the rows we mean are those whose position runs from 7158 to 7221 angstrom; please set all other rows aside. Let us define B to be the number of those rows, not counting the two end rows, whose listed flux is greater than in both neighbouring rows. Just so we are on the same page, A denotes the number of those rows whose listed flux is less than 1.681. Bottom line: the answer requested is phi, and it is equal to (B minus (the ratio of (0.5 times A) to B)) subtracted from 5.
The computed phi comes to 2.9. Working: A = 15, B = 4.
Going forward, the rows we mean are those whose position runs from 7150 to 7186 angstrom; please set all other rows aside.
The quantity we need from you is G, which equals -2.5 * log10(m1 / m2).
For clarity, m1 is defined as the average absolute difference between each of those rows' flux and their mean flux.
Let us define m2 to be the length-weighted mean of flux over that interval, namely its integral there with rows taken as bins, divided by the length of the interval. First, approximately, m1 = 0.065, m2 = 1.72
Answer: 3.6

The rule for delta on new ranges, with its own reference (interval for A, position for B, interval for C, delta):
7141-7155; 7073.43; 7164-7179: 0.97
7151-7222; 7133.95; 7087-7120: 0.92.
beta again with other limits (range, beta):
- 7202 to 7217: 0.17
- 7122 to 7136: 0.24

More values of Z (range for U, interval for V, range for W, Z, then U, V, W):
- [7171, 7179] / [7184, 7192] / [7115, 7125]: 6.1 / 4.09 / 4.7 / 5.3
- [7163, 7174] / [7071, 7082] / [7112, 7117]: 2.6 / 5.79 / 5.8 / 2.6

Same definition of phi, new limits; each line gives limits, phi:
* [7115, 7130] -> 6.0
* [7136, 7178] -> 3.5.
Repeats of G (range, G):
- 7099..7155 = 3.5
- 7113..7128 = 3.9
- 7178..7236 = 4.0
